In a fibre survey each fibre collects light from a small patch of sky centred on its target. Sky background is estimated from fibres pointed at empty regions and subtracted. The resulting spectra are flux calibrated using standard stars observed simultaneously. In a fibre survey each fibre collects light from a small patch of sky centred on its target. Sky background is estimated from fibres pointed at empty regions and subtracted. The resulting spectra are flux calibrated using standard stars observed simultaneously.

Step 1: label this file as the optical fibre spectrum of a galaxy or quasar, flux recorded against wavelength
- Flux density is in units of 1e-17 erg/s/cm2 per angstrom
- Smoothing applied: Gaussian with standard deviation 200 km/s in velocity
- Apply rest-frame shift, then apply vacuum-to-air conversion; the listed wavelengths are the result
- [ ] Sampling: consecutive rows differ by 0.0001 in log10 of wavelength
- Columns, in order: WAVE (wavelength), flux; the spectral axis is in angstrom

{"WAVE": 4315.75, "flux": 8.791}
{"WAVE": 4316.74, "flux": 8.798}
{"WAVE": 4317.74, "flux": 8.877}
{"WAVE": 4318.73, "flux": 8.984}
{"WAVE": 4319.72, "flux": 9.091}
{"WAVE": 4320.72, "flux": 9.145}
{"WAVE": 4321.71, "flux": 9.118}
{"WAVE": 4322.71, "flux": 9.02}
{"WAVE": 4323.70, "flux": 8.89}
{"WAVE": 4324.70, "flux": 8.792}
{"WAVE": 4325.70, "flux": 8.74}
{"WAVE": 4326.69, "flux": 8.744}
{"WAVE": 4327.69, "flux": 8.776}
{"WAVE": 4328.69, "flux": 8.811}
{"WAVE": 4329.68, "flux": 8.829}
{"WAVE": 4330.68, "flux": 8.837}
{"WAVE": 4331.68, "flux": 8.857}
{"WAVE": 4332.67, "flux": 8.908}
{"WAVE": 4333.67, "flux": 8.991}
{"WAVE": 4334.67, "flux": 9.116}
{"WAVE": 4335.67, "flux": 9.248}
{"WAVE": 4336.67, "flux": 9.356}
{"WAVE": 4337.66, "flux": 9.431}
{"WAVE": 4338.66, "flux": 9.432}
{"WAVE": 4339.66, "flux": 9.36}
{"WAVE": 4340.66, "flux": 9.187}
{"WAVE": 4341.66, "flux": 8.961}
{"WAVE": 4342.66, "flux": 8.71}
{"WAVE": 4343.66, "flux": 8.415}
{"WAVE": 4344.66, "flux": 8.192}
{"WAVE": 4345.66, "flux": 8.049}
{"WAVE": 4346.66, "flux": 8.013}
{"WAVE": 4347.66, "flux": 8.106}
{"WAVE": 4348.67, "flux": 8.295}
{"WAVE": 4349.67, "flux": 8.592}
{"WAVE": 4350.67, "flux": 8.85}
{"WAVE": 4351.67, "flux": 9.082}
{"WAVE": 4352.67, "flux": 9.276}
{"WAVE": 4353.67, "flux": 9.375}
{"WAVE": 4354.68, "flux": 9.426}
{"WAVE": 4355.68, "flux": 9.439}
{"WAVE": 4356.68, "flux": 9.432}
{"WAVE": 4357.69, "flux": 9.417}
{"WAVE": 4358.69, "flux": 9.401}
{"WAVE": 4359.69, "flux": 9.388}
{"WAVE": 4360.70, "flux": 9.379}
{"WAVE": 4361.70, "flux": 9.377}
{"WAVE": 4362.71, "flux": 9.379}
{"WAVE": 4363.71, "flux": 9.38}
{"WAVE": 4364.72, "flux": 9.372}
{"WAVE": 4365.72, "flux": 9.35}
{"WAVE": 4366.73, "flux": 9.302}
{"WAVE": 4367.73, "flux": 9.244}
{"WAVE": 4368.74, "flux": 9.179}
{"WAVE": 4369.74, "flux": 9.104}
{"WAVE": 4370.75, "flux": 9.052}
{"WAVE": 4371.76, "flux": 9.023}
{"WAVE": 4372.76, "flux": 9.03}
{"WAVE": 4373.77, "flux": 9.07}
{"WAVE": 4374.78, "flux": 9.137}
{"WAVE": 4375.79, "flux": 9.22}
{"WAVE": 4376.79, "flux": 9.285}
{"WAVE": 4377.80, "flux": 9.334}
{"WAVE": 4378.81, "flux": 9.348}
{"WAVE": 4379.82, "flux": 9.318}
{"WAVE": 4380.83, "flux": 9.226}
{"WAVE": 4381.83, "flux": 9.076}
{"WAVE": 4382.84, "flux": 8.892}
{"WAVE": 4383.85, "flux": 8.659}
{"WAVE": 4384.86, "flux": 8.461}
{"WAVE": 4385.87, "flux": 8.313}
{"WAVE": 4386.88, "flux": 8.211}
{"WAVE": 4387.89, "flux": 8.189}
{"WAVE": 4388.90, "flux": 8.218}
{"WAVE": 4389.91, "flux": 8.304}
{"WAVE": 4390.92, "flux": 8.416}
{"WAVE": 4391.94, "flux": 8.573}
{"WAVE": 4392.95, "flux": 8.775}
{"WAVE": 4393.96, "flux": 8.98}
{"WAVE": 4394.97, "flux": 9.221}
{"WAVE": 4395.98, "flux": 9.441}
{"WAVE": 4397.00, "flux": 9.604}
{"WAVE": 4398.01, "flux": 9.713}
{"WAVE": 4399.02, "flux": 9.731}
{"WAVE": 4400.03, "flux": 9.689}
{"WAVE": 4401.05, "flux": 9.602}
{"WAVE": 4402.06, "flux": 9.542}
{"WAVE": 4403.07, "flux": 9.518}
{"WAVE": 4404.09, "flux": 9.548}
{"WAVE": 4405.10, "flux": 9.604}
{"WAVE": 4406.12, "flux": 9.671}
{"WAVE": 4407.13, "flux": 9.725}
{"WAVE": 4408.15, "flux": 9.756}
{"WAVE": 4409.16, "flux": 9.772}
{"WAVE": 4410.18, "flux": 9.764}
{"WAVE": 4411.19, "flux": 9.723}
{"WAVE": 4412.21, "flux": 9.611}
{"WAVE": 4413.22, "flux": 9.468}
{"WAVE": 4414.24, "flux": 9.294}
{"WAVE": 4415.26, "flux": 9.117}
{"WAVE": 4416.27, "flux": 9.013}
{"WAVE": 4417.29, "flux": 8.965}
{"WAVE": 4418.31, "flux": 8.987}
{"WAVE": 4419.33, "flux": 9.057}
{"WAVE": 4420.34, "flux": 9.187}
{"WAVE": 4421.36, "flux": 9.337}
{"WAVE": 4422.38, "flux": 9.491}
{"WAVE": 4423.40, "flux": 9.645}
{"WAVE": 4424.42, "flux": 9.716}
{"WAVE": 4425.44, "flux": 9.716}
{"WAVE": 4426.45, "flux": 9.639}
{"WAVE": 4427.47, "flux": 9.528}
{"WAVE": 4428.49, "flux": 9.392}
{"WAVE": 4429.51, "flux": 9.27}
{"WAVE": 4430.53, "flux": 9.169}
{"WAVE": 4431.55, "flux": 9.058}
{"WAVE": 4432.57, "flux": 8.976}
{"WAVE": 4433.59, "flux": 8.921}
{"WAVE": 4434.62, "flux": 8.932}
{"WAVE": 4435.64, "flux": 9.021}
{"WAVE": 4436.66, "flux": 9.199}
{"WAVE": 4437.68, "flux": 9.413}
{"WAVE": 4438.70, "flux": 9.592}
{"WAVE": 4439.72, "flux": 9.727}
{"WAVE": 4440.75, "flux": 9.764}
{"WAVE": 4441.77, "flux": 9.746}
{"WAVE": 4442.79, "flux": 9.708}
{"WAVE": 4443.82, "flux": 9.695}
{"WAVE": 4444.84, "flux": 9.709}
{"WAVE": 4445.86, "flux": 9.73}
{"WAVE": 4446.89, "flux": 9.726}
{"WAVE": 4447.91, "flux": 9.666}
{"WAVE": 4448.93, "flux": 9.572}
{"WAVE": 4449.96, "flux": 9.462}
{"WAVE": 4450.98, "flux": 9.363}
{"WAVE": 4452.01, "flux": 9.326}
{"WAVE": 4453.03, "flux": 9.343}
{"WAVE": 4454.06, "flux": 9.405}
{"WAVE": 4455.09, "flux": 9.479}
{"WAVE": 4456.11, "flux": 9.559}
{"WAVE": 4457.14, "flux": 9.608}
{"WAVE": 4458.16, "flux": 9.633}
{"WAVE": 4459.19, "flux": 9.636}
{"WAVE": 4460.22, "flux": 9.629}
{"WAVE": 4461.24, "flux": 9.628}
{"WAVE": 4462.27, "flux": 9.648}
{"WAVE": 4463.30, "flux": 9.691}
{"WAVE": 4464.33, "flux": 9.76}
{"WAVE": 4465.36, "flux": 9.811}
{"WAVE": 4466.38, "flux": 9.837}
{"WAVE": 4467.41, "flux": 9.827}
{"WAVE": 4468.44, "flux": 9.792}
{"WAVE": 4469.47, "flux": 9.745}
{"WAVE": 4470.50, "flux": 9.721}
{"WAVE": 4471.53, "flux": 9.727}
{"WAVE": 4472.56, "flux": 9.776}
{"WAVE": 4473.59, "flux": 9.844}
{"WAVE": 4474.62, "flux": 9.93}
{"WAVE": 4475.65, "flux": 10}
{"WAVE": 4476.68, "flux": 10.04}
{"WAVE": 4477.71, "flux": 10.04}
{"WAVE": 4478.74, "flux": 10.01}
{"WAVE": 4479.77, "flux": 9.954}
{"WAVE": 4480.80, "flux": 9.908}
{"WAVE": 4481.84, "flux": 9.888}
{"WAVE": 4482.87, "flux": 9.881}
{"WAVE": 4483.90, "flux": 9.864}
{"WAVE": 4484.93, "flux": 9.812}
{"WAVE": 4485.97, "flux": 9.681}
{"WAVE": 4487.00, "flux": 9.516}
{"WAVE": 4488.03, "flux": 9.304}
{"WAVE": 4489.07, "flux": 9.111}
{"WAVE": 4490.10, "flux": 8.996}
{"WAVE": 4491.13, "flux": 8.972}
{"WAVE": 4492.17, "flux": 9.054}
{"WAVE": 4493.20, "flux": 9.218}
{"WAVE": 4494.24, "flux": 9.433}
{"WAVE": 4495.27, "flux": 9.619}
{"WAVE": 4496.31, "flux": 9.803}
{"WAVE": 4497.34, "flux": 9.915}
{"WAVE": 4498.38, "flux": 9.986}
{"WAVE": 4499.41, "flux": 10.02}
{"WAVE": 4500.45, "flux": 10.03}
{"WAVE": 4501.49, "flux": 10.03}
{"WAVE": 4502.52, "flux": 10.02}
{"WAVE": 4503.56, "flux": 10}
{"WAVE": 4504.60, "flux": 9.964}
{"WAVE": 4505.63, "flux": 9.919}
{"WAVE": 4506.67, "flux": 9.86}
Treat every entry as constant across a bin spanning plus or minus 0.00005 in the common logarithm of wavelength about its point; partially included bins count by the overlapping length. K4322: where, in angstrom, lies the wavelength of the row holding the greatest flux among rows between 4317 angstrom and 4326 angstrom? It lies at 4320.72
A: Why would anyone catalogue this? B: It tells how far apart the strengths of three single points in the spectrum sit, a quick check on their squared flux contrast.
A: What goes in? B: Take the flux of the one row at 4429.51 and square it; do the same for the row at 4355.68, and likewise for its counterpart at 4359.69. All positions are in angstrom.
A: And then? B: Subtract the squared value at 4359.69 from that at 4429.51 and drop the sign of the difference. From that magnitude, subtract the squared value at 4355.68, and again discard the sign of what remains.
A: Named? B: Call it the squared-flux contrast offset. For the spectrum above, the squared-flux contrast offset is 87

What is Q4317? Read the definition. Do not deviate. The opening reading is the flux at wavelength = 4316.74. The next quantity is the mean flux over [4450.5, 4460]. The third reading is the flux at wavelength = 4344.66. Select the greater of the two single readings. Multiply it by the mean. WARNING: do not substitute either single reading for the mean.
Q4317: 83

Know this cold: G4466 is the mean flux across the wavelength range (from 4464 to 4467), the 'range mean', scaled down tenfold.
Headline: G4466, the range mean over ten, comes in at 0.98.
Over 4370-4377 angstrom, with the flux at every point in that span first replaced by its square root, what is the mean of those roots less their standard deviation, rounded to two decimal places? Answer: 3.00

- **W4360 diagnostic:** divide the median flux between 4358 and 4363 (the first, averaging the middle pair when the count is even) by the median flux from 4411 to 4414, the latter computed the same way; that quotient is 0.98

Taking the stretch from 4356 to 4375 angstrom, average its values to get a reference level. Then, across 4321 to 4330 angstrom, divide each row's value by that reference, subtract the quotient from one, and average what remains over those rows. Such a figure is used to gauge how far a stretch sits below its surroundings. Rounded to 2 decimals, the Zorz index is 0.04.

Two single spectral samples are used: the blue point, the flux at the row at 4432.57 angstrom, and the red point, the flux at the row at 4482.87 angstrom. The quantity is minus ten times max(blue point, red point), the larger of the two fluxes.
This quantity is -99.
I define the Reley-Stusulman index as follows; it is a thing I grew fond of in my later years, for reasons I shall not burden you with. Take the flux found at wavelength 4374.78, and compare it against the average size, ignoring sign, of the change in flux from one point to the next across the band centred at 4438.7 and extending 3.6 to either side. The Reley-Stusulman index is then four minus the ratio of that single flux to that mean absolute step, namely -68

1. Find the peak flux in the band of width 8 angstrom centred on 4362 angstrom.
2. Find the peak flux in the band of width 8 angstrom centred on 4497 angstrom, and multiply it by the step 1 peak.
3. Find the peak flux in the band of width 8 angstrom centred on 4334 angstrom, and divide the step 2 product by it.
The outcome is 10.00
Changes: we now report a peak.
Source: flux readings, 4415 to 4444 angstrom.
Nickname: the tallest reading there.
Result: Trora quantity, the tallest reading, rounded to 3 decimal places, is 9.764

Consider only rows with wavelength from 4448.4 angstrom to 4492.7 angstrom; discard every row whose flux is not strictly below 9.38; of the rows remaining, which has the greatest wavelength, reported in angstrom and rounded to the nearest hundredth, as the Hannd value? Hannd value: 4492.17 angstrom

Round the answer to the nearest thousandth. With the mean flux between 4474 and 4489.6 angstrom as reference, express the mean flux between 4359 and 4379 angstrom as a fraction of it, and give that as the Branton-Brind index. 0.944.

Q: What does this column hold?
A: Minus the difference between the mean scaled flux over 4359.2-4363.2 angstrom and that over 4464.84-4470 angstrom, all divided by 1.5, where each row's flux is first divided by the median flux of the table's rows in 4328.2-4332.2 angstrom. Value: 0.03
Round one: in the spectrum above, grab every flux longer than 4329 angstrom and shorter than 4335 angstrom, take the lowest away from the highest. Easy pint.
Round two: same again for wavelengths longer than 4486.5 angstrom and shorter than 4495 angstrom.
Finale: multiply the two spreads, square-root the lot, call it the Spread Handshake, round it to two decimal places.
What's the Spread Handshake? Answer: 0.40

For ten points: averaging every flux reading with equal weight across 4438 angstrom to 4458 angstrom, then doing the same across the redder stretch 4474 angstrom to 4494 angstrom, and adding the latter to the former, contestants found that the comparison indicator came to 19.2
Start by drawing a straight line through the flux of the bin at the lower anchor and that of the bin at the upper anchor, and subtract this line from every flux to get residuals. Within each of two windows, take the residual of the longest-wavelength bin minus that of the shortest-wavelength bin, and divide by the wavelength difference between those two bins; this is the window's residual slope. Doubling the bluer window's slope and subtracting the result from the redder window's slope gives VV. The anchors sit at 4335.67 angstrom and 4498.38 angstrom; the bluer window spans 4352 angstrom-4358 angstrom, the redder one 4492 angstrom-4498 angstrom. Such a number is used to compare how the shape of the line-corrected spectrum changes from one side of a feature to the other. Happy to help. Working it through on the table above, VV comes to 0.11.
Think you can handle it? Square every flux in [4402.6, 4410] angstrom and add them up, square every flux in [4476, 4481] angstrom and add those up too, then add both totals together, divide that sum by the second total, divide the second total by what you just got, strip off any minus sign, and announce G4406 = 216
